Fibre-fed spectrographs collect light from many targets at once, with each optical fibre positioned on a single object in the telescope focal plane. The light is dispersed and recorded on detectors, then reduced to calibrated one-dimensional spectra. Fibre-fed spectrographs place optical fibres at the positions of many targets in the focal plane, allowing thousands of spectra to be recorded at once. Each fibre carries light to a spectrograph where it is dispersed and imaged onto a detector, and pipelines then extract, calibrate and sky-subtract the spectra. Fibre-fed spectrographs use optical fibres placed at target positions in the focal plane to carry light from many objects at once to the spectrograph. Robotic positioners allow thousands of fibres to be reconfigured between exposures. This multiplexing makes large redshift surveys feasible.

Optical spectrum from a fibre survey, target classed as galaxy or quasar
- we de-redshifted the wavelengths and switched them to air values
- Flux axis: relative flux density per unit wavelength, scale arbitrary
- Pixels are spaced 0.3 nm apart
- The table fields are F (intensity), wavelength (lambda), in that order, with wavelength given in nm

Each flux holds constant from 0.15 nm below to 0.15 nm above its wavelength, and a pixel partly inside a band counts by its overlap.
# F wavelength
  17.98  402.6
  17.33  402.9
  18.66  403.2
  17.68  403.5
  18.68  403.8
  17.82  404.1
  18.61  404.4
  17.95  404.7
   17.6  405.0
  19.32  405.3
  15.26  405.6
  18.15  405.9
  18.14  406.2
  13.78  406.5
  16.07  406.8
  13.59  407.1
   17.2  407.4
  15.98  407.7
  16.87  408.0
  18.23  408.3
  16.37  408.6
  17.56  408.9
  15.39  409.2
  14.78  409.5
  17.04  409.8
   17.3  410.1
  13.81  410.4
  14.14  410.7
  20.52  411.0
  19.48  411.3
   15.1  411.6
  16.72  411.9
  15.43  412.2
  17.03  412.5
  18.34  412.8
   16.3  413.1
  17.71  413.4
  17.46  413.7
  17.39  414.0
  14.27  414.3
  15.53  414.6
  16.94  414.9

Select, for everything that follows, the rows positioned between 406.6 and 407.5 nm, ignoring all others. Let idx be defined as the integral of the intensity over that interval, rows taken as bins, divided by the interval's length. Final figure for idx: 15.4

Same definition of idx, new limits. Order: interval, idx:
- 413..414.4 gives 16.7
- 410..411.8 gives 16.7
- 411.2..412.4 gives 16.6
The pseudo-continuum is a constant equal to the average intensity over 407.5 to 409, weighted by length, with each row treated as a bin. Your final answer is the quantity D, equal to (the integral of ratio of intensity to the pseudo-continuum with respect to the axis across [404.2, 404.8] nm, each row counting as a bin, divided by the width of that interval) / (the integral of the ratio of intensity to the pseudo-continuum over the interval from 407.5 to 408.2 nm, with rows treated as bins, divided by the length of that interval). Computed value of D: 1.10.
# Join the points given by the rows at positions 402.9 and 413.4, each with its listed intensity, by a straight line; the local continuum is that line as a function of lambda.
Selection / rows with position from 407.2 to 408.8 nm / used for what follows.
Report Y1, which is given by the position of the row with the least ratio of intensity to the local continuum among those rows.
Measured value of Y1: 407.7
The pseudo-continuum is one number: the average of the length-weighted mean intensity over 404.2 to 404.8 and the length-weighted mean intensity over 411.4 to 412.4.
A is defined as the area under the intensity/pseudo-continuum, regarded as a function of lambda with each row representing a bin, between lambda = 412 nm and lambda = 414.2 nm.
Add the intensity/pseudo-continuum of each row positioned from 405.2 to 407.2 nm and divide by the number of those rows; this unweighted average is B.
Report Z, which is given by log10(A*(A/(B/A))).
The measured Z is 1.04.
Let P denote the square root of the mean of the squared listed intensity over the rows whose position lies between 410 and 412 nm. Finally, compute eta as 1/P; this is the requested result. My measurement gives 0.0592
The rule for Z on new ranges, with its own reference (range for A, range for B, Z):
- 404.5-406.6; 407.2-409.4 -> 0.99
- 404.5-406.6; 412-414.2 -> 0.98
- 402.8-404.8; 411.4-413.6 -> 0.99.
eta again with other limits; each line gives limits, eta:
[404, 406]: 0.0560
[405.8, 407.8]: 0.0616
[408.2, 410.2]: 0.0599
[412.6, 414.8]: 0.0596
